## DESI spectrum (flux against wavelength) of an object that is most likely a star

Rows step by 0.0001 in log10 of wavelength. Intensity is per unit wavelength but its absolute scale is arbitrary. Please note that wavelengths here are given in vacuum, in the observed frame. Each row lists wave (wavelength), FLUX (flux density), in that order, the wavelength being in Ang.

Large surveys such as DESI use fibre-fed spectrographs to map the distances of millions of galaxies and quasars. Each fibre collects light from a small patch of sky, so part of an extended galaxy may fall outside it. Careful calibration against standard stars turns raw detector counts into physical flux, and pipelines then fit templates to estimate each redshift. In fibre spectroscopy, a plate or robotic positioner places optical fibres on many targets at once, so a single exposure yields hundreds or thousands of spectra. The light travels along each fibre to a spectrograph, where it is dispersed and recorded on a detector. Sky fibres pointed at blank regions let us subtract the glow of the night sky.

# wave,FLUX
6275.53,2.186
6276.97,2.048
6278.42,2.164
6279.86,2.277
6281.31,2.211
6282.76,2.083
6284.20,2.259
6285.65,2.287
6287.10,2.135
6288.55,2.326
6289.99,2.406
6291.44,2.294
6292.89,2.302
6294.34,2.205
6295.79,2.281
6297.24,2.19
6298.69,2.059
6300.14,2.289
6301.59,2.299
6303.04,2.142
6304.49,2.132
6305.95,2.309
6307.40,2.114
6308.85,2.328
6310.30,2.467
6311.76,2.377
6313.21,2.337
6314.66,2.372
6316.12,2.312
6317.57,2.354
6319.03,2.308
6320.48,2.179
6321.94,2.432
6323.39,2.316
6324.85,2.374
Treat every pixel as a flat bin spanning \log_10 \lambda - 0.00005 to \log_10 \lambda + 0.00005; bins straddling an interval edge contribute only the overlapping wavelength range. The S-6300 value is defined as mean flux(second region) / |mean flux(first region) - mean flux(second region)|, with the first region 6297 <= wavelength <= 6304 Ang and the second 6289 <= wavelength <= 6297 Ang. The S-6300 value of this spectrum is 23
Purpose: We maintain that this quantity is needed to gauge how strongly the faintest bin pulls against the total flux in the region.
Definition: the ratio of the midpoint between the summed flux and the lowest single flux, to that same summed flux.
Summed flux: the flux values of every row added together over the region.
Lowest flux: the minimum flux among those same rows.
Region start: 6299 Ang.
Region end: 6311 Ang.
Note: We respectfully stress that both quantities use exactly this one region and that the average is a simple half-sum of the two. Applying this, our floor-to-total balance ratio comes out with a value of 0.558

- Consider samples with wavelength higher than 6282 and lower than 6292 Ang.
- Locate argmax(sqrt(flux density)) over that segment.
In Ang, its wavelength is 6289.99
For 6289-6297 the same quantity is 6289.99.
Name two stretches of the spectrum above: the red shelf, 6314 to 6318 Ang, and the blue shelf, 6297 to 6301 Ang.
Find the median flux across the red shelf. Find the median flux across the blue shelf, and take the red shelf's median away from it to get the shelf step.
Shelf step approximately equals -0.16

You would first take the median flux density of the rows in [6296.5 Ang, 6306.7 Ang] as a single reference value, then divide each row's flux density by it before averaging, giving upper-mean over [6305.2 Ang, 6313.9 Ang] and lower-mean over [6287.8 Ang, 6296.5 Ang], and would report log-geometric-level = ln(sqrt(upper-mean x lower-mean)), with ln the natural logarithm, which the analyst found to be 0.054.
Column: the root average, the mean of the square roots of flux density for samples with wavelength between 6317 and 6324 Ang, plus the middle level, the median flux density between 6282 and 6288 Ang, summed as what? 3.72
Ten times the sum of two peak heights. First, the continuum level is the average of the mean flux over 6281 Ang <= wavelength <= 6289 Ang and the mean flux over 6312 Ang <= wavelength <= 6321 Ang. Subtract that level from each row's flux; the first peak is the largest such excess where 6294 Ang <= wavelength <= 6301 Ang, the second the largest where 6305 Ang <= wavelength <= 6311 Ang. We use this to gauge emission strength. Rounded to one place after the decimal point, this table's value 2.3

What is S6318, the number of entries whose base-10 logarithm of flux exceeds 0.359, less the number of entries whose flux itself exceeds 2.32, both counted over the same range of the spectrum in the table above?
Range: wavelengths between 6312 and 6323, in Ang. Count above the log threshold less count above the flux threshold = 2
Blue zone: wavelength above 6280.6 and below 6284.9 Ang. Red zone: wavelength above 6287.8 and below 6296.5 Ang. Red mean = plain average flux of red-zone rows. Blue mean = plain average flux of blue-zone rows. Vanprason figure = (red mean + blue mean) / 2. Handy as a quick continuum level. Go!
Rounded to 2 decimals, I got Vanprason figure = 2.24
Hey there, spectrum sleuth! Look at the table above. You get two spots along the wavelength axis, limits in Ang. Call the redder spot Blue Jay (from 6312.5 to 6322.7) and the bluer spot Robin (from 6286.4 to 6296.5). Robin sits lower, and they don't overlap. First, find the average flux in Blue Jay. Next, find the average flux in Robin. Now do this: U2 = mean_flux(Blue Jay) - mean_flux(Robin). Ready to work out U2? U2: 0.049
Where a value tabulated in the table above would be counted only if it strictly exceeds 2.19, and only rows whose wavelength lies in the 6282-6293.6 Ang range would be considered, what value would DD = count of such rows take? 6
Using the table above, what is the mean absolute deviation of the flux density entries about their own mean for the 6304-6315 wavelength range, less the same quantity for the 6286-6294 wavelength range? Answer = 0.03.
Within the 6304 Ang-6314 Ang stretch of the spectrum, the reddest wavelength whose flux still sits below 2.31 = 6307.40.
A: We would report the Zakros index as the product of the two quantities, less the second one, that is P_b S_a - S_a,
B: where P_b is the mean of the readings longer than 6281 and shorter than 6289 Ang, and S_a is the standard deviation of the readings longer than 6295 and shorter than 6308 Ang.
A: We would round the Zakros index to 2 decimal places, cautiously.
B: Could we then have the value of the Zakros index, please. 0.11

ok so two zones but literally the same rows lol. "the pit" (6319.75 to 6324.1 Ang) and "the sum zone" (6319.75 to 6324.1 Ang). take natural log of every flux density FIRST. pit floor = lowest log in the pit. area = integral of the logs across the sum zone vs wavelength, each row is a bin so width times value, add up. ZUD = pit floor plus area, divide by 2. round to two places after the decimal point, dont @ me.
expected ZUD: 2.21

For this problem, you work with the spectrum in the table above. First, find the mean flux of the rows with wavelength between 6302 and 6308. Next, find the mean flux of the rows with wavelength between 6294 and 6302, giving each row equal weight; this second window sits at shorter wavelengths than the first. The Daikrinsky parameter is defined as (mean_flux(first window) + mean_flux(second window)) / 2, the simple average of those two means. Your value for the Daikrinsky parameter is 2.20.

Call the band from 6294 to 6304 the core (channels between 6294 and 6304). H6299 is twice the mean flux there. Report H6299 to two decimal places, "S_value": 4.42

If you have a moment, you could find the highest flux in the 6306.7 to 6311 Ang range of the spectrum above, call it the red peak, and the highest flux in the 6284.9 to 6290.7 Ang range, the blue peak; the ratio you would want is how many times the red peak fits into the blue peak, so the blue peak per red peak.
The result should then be 0.98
